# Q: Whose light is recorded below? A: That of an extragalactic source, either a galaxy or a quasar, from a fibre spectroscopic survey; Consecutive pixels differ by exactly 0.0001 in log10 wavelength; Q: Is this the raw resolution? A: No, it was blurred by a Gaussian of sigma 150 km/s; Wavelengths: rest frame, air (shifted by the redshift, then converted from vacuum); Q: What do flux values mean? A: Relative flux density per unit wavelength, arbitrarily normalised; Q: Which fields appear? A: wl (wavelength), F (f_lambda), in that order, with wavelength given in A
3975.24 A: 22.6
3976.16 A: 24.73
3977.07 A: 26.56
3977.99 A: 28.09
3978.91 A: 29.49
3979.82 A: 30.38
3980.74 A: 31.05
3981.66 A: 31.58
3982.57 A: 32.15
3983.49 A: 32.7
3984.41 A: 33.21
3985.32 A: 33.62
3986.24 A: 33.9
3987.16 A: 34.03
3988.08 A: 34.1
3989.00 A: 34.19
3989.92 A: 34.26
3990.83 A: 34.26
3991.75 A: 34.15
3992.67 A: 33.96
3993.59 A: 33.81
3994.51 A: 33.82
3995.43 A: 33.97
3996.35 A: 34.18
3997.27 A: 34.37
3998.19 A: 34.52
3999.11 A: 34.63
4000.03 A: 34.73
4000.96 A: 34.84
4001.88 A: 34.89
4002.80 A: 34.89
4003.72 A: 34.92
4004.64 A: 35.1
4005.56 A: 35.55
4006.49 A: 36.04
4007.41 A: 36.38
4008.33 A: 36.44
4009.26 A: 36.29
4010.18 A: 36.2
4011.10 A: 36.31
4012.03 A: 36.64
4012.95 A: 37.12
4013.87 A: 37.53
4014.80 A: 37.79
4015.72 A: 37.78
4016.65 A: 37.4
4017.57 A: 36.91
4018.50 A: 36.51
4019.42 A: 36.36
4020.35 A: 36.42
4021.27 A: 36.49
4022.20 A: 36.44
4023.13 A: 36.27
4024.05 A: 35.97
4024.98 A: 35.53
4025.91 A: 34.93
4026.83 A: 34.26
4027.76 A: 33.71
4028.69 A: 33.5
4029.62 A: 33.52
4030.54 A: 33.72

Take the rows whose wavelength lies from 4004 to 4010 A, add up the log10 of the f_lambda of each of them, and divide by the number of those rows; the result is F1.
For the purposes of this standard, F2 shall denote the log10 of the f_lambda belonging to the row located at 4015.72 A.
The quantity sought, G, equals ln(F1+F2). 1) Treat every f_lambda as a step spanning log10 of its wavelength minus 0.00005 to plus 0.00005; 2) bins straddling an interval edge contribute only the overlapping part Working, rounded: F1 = 1.56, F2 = 1.58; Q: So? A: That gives 1.14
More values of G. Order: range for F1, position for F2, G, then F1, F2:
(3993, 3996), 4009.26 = 1.13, 1.53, 1.56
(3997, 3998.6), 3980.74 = 1.11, 1.54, 1.49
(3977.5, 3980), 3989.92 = 1.10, 1.47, 1.53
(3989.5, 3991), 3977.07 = 1.08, 1.53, 1.42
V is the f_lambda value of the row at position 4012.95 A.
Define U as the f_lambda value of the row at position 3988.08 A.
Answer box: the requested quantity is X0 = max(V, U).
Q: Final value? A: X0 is 37.1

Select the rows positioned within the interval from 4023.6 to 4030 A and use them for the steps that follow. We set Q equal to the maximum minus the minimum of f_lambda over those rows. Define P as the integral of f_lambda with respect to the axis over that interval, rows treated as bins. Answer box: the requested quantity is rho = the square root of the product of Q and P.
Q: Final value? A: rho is 23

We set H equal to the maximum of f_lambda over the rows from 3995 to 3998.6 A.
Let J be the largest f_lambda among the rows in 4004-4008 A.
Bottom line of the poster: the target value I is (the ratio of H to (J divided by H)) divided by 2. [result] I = 16.4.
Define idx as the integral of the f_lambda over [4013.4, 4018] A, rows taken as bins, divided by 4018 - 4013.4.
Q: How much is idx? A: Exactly 37.5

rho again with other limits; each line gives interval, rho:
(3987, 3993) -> 8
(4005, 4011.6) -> 15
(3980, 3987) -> 25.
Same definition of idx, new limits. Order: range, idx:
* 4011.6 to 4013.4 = 37.0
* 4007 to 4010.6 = 36.3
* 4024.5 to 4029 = 34.4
